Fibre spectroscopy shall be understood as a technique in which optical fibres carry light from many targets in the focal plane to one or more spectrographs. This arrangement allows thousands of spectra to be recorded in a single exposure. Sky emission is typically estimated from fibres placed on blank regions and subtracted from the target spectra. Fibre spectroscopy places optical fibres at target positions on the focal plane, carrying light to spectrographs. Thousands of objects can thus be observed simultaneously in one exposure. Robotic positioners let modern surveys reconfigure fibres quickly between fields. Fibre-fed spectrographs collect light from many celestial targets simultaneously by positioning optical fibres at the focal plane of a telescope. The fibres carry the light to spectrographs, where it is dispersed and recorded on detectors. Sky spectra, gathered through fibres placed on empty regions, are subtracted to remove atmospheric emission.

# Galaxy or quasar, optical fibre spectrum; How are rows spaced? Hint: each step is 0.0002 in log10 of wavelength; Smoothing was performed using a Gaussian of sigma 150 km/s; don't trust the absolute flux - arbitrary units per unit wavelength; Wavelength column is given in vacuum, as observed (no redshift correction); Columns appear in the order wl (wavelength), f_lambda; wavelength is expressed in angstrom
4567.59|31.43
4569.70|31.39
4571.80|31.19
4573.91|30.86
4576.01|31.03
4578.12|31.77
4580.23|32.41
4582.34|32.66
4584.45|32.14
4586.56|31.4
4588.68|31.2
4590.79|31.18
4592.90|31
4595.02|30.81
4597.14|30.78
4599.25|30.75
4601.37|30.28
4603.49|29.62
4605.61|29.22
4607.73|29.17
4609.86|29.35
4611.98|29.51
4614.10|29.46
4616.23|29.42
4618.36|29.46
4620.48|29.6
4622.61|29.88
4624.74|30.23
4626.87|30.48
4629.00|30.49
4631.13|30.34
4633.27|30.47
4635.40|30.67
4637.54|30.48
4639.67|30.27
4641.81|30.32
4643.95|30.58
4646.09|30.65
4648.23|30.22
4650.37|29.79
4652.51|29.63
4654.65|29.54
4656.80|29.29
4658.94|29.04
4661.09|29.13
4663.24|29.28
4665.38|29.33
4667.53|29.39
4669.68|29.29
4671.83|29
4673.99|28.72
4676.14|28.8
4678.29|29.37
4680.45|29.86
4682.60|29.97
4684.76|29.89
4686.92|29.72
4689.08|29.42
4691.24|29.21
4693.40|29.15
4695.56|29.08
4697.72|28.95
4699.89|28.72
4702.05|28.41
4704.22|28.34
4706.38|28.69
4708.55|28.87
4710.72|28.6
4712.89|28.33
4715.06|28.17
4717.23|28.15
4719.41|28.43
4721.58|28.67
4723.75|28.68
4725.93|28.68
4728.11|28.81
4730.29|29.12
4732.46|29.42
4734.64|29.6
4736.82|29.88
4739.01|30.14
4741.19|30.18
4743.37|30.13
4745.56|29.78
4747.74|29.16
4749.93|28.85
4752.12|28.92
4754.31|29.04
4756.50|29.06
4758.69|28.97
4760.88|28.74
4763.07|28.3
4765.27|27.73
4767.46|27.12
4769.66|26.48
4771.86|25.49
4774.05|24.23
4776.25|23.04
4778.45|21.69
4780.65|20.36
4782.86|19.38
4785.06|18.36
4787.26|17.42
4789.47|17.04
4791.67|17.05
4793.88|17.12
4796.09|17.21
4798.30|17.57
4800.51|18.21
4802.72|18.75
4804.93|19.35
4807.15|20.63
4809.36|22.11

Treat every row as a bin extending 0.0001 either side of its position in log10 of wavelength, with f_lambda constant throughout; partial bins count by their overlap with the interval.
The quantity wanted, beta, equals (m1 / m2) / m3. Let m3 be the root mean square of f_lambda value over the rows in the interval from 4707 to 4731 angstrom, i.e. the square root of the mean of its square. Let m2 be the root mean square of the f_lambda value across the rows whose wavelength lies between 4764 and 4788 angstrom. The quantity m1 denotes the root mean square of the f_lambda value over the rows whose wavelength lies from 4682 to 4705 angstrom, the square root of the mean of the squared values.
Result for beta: 0.044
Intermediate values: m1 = 29.2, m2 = 23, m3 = 28.6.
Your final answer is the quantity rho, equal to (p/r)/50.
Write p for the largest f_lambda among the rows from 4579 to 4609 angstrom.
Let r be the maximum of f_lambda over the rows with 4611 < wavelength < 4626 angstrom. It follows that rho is 0.0216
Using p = 32.66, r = 30.23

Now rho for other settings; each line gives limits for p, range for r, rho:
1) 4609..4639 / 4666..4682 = 0.0205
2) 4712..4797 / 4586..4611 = 0.0192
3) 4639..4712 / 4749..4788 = 0.0211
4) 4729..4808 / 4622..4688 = 0.0197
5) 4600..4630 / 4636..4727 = 0.0199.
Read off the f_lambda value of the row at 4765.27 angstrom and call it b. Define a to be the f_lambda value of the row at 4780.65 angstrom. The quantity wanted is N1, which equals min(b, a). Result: 20.4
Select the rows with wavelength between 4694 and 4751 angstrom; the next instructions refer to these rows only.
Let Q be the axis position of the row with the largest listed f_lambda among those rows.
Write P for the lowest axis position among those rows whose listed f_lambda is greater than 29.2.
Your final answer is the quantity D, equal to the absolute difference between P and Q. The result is 8.7 angstrom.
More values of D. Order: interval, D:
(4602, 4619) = 0.0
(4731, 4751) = 8.7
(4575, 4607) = 6.3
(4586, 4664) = 0.0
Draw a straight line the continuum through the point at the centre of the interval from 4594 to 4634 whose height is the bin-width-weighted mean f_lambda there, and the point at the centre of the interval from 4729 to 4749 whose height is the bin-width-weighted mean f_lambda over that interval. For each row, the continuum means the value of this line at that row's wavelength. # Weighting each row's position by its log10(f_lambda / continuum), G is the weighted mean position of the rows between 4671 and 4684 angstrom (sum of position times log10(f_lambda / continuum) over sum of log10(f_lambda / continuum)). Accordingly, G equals 4674.2 angstrom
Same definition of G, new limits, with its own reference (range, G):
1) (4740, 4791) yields 4780.5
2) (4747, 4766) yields 4758.6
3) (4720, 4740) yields 4724.4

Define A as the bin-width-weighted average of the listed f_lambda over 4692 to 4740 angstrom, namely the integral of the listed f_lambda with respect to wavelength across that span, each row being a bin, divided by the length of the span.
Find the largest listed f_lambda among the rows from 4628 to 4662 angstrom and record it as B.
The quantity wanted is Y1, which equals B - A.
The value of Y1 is 1.8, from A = 28.9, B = 30.67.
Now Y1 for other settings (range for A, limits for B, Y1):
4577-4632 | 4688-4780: -0.3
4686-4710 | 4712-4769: 1.2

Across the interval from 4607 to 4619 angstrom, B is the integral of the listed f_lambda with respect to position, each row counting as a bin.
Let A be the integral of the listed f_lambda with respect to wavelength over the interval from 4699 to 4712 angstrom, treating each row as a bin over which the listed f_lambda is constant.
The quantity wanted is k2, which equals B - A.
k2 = -19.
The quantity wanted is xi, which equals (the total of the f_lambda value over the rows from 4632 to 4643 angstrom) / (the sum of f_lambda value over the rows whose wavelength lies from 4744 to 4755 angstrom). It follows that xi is 1.04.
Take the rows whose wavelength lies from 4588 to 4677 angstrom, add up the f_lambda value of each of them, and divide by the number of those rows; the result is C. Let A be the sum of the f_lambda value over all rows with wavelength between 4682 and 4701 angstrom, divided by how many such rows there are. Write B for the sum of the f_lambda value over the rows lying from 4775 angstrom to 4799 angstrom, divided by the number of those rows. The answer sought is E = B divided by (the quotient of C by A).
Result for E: 18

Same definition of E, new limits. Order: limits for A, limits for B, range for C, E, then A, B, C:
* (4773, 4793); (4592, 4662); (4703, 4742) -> 21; 19.8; 30.0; 28.9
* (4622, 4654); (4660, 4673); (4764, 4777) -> 34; 30.3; 29.2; 25.7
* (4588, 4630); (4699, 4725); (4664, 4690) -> 29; 30.1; 28.5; 29.4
